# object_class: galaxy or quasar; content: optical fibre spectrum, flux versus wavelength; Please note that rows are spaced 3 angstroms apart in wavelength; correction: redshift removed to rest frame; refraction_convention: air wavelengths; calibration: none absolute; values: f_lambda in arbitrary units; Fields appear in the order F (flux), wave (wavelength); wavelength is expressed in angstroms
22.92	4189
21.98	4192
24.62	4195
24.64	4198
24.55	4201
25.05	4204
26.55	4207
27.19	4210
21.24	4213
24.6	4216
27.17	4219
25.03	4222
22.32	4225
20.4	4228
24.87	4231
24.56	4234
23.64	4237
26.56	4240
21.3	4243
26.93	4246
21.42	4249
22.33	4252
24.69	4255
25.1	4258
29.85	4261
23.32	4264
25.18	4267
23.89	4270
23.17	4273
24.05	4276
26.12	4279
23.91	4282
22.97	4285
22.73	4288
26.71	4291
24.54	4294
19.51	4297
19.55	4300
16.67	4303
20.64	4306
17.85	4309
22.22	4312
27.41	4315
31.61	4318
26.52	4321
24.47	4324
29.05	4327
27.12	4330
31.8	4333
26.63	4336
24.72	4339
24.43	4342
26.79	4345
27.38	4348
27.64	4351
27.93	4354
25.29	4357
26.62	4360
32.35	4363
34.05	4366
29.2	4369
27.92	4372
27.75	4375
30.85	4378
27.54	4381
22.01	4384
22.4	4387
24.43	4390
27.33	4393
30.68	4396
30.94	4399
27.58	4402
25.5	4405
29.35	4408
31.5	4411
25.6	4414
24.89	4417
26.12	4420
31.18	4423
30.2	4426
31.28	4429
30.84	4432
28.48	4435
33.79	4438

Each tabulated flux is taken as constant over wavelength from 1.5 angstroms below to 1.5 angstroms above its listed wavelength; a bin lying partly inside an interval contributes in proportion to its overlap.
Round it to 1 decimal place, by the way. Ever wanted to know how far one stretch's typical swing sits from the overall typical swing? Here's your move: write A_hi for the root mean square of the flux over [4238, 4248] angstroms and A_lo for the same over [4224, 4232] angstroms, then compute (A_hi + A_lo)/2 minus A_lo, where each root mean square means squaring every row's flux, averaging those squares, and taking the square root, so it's 1.2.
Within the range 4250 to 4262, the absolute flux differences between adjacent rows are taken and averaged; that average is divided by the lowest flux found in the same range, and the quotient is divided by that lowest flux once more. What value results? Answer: 0.0050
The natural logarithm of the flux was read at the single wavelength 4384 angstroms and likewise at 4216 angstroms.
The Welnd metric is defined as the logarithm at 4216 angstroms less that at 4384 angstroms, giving 0.11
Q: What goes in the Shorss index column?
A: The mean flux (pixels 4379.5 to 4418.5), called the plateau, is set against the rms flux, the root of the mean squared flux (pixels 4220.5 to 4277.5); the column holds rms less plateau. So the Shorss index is -2.7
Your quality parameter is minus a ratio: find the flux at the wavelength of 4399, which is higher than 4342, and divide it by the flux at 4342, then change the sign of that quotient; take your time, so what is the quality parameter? -1.27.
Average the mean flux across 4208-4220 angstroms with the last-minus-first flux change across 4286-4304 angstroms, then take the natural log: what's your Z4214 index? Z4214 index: 2.25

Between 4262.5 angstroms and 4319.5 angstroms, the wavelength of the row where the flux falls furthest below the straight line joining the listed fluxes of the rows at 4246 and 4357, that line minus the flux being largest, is 4303 angstroms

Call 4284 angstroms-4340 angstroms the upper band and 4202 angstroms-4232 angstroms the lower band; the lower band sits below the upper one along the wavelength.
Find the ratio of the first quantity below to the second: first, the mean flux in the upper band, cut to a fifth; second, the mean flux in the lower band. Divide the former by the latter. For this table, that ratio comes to 0.199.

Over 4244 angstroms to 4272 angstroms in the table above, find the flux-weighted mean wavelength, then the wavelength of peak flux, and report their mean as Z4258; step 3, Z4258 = 4259.5 angstroms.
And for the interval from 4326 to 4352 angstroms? 4335.9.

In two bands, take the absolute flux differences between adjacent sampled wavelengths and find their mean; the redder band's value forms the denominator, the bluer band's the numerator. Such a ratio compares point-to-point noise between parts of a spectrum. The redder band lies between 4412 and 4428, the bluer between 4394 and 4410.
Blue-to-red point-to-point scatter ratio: 1.2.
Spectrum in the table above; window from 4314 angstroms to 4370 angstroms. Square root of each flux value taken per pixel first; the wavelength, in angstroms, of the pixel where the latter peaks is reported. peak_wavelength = 4366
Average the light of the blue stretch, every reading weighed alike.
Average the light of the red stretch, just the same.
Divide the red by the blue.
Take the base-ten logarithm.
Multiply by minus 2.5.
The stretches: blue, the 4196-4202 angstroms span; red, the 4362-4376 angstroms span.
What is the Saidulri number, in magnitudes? -0.225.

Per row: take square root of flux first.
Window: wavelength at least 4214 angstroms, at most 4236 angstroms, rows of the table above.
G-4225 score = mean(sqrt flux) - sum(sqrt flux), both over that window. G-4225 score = -29.5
